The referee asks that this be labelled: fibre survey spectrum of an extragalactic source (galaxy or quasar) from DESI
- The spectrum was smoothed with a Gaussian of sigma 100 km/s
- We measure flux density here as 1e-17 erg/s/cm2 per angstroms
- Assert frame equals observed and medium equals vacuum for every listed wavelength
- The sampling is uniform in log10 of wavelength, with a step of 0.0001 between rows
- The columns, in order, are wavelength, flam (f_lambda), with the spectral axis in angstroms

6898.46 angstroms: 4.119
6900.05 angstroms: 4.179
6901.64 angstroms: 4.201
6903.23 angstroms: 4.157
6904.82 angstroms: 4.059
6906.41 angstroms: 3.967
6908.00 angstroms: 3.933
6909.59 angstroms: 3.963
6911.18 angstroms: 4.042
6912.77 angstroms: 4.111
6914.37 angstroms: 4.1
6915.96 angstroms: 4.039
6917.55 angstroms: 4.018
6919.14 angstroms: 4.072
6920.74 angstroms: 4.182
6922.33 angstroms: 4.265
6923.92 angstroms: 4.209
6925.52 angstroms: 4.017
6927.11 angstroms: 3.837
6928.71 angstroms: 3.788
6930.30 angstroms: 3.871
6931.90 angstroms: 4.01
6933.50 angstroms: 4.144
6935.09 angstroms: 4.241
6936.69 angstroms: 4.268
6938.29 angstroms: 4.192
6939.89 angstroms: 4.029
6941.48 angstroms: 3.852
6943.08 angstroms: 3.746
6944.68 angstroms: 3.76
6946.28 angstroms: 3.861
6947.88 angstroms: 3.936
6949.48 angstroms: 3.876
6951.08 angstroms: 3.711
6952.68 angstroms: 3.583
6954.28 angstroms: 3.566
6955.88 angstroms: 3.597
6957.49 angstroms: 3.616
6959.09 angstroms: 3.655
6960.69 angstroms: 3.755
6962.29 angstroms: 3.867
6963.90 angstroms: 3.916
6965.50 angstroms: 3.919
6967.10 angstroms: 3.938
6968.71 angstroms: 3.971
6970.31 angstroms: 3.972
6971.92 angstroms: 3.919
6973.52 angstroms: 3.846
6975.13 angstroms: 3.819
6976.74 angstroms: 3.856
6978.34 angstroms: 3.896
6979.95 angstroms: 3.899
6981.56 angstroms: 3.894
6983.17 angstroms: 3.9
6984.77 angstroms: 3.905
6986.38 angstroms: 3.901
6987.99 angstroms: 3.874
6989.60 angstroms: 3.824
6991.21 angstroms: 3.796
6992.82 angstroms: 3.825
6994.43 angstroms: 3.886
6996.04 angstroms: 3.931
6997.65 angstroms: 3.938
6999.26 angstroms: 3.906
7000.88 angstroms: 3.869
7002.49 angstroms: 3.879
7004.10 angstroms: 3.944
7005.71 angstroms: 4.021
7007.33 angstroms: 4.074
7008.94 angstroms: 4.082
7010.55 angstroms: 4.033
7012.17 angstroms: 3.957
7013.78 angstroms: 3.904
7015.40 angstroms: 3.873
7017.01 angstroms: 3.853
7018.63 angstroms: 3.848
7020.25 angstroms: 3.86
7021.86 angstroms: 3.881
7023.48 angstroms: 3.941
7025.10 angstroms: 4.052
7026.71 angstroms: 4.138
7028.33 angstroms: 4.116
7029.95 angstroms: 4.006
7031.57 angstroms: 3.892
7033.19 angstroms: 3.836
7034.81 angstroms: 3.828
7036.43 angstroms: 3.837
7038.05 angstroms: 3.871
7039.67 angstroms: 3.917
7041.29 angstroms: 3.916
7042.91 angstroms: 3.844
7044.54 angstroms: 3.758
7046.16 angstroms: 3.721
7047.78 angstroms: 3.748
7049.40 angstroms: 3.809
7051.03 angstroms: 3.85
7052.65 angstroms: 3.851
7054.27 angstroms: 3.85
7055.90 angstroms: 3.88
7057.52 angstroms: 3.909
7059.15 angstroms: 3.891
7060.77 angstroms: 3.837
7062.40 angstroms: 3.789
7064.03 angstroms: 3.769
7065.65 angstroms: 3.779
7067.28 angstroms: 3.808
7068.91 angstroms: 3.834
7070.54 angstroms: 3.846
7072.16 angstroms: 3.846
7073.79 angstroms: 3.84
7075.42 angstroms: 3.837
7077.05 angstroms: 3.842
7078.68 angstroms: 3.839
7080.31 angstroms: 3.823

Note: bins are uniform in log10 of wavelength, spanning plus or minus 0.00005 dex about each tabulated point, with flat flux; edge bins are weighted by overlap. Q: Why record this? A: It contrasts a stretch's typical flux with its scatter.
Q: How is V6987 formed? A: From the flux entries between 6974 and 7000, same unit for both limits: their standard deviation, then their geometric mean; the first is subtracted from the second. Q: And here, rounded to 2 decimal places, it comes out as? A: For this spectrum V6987 3.84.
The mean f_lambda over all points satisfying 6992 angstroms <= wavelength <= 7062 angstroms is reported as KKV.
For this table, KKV 3.90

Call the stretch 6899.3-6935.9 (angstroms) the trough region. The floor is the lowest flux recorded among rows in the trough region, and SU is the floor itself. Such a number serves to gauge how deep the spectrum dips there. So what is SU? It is 3.788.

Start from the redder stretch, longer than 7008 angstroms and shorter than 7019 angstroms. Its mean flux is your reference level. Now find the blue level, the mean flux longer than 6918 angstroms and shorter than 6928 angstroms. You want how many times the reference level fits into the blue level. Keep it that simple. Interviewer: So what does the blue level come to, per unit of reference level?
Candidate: 1.04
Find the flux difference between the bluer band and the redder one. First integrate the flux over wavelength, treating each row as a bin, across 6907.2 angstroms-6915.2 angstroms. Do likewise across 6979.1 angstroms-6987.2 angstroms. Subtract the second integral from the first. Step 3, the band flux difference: 0.7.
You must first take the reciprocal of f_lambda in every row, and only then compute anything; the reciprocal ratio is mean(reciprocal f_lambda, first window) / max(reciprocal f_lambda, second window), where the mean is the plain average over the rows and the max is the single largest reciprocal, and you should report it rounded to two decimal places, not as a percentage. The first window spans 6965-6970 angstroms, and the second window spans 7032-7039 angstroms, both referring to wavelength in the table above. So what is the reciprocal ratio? 0.97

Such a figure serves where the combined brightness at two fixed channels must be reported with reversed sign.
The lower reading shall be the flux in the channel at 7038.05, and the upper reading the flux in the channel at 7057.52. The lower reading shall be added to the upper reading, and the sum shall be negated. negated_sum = -7.78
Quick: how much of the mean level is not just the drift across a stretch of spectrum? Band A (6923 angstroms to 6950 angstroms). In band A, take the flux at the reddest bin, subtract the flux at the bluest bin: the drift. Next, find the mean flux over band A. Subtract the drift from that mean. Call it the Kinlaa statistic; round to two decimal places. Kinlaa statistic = 4.31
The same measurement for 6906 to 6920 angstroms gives 3.92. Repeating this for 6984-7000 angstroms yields 3.88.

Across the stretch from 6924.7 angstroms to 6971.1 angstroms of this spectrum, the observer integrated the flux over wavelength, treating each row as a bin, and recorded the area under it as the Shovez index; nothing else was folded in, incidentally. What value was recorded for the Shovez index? 180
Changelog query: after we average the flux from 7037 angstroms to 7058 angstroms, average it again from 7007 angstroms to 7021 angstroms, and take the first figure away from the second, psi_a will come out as 0.10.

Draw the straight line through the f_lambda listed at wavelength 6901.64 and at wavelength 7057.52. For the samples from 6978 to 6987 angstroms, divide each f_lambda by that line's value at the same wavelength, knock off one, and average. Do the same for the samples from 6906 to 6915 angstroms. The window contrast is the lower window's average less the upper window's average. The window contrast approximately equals -0.002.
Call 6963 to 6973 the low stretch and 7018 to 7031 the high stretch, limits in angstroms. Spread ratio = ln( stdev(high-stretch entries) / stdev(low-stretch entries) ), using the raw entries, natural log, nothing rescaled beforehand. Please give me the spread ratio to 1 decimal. 1.5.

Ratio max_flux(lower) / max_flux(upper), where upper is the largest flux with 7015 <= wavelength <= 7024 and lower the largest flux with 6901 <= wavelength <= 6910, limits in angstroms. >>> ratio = 1.07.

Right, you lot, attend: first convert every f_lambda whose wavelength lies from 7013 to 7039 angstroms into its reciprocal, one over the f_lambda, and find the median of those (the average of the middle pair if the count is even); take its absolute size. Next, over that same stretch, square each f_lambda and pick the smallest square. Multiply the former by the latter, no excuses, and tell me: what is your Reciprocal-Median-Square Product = 3.78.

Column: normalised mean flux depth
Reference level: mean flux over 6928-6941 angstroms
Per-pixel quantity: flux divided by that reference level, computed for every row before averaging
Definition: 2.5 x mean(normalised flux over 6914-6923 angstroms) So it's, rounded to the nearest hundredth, 2.53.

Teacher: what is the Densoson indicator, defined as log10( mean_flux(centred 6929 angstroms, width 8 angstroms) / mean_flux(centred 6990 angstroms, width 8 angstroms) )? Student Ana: 0.007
